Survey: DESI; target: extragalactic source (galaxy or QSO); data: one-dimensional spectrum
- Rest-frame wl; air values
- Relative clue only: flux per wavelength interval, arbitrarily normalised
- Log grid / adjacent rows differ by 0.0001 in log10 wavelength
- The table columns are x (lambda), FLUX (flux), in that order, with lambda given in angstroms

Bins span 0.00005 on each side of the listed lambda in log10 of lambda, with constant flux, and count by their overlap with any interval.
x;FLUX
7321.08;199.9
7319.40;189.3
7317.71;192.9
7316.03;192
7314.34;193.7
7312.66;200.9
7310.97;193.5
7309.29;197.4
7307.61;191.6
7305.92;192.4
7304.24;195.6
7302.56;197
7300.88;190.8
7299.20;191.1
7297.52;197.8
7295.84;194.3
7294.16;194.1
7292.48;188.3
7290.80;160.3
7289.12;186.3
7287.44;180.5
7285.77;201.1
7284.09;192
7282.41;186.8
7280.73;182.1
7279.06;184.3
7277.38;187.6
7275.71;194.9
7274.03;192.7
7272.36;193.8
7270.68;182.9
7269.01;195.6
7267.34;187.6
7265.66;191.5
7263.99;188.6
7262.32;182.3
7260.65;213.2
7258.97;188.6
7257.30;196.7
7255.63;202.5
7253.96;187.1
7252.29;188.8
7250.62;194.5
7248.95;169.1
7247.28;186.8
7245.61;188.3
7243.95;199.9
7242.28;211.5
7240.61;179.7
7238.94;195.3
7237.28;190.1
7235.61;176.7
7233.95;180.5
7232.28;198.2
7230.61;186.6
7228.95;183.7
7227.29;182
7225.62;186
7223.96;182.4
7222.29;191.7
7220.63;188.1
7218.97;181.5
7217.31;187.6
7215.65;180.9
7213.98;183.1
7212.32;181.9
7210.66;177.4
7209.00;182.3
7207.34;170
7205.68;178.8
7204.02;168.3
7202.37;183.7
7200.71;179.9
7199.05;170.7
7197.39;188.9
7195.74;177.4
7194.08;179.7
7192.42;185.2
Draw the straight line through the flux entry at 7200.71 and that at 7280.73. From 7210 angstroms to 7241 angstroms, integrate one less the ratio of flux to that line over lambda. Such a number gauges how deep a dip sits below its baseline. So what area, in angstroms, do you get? -0.76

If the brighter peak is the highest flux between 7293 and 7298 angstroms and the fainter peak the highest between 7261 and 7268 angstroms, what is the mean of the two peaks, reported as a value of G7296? 195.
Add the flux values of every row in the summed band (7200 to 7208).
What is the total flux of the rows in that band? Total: 881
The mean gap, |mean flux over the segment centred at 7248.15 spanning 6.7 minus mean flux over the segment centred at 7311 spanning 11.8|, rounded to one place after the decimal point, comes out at 9.8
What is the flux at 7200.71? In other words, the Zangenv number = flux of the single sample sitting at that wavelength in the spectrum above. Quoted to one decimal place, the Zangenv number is 179.9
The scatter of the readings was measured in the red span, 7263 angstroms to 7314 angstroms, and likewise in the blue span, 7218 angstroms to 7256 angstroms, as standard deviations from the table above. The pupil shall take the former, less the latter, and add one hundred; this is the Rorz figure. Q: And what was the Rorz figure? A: 99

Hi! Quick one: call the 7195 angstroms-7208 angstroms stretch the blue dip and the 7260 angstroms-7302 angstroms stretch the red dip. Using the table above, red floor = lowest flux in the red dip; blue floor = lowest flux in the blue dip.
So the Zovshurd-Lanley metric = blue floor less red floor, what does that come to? 8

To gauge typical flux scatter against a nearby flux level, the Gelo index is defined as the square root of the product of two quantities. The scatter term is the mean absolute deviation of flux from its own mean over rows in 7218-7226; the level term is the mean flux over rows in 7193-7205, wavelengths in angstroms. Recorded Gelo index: 23.9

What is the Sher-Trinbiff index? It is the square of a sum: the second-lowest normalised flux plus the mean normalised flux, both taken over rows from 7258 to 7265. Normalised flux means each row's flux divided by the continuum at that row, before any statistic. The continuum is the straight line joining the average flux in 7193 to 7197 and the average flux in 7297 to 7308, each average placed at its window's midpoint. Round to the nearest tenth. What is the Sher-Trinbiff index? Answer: 4.1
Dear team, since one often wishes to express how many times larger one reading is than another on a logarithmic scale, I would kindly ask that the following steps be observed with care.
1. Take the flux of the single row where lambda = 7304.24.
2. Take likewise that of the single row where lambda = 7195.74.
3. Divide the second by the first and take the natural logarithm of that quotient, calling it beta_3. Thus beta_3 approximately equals -0.10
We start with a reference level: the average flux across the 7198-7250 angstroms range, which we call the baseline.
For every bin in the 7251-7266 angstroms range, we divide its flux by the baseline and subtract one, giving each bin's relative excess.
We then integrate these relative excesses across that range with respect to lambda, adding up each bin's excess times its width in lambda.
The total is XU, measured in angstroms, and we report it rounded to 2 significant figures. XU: 0.76 angstroms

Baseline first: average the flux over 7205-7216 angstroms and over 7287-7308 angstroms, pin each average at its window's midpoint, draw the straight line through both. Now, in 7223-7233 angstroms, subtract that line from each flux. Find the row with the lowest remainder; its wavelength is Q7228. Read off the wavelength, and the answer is 7227.29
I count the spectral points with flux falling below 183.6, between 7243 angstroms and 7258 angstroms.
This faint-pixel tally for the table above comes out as 1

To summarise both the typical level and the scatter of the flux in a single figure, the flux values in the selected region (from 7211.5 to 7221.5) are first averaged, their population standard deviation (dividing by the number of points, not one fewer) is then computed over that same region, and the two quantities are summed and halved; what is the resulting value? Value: 93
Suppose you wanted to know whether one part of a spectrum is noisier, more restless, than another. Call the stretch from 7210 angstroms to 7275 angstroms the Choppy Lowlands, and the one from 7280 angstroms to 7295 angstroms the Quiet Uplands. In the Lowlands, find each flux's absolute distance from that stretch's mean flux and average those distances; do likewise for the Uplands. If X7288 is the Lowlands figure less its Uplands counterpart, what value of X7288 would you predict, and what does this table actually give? -1.1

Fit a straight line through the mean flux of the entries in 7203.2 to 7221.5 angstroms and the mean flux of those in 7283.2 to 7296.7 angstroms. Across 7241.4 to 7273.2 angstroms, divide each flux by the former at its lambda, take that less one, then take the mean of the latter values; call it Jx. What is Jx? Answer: 0.043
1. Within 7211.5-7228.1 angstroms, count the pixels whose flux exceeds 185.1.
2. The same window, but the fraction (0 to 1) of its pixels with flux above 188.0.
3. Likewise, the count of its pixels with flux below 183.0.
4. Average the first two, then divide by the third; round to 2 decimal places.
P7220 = 0.42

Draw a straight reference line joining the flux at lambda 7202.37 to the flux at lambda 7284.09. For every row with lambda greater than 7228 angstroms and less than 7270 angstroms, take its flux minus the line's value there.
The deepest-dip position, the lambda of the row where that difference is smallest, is 7248.95 angstroms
